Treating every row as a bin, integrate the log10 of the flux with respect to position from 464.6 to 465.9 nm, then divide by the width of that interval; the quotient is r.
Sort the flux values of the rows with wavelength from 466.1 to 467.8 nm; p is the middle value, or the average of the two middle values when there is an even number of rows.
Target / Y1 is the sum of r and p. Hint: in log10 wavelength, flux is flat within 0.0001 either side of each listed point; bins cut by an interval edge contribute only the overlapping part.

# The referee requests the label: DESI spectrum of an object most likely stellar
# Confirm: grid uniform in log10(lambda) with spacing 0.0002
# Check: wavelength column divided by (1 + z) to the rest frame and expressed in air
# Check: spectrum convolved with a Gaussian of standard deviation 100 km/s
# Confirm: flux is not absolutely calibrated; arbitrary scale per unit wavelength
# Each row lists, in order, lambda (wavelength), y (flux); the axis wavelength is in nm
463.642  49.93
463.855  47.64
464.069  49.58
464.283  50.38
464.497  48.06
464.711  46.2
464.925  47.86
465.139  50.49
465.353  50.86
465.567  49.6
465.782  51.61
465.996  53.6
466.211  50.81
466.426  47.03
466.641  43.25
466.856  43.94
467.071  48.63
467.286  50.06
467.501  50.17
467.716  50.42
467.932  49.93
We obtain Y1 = 51.0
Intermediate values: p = 49.3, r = 1.70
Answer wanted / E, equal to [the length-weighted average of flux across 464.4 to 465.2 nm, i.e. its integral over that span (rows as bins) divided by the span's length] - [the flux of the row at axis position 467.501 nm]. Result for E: -2.1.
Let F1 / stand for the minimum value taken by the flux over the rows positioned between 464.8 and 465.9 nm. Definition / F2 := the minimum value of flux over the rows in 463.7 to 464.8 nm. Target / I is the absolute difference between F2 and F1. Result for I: 1.7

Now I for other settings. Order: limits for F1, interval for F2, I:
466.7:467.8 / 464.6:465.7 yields 2.3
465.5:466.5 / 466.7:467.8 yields 3.1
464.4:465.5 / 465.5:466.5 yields 0.8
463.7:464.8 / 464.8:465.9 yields 1.7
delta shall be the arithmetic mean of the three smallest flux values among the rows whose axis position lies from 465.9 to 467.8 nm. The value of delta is 44.7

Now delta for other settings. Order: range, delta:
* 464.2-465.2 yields 47.4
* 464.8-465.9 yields 49.3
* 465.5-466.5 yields 49.1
